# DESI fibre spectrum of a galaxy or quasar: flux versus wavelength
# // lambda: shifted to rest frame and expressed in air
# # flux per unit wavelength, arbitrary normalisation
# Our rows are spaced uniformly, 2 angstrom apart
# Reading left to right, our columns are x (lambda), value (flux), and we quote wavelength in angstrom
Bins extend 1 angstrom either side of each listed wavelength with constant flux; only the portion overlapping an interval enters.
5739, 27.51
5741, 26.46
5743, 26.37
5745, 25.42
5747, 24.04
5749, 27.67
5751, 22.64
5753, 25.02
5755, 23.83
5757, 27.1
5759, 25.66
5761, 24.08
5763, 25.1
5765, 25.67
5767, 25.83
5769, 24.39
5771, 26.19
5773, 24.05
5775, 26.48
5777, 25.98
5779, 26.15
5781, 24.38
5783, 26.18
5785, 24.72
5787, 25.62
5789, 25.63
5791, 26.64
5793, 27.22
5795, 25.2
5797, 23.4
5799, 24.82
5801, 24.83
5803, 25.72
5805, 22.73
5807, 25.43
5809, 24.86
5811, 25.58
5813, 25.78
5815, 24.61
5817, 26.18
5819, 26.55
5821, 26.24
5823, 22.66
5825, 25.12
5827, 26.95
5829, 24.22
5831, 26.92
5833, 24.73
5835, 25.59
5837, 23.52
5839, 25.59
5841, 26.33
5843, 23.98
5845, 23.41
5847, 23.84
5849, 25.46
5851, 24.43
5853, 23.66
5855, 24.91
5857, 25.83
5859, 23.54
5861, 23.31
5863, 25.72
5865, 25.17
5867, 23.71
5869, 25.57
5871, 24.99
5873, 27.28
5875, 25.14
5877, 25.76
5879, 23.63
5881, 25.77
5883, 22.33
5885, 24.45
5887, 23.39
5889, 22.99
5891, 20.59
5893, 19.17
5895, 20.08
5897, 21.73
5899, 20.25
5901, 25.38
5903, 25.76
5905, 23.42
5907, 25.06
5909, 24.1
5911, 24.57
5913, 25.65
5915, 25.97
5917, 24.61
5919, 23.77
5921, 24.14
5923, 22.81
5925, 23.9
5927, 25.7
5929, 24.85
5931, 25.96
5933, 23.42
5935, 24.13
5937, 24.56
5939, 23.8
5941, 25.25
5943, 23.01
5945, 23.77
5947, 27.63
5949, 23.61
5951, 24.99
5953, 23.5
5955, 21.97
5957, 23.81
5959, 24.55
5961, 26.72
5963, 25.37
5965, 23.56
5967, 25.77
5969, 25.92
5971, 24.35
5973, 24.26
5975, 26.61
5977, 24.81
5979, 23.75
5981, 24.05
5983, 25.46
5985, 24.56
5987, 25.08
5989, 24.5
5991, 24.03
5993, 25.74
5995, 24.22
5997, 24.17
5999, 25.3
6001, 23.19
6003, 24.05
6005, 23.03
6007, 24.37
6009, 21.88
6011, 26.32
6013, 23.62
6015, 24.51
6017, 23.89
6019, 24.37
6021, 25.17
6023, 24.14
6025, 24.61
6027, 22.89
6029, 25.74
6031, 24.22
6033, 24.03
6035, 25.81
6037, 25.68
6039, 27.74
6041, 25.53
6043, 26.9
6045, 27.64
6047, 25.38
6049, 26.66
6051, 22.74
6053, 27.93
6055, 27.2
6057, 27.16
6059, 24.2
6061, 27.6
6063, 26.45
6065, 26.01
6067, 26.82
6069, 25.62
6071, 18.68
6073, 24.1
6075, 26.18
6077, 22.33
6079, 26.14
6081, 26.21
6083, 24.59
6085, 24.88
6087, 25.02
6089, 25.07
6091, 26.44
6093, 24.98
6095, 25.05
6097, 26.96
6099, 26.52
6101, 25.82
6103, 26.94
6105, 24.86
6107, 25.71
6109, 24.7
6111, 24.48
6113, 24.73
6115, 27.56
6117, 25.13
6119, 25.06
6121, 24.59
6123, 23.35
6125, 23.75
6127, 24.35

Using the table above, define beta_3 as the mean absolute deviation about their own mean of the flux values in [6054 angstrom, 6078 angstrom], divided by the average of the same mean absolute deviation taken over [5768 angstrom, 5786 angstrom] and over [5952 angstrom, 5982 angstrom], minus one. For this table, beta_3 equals 1.0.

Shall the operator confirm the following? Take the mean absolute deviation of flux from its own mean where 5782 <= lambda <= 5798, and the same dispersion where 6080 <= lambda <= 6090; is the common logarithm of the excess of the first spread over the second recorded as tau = -0.37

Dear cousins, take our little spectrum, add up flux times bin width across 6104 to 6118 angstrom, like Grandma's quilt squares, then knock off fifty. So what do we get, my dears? 304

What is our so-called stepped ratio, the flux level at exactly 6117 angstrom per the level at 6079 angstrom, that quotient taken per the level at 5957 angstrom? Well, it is 0.040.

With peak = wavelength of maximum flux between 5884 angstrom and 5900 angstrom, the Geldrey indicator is 5885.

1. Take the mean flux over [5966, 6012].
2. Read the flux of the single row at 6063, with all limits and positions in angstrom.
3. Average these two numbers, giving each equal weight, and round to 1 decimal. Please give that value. 25.5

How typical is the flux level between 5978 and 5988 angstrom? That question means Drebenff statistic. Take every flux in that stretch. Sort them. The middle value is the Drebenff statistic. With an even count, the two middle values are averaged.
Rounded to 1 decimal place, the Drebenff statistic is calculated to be 24.6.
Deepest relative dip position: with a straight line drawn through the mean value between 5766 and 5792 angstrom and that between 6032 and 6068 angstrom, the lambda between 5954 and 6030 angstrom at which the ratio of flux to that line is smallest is 6009 angstrom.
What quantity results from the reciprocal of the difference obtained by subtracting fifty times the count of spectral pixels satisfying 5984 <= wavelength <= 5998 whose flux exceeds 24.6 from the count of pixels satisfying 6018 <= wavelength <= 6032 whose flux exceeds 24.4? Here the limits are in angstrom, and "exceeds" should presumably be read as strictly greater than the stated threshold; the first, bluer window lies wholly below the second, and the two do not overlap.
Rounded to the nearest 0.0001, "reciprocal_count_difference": -0.0103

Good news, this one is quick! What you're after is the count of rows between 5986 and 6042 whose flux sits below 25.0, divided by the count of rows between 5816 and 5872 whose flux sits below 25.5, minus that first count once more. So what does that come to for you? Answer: -17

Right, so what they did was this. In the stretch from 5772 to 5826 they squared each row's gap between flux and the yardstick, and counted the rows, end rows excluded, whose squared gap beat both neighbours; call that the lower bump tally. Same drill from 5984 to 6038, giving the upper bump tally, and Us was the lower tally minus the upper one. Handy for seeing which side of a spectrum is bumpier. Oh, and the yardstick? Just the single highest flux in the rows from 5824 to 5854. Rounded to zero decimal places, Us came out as -2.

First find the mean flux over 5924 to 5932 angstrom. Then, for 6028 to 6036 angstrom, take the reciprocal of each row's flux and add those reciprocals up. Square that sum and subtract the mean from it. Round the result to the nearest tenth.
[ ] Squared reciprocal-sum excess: -25.1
